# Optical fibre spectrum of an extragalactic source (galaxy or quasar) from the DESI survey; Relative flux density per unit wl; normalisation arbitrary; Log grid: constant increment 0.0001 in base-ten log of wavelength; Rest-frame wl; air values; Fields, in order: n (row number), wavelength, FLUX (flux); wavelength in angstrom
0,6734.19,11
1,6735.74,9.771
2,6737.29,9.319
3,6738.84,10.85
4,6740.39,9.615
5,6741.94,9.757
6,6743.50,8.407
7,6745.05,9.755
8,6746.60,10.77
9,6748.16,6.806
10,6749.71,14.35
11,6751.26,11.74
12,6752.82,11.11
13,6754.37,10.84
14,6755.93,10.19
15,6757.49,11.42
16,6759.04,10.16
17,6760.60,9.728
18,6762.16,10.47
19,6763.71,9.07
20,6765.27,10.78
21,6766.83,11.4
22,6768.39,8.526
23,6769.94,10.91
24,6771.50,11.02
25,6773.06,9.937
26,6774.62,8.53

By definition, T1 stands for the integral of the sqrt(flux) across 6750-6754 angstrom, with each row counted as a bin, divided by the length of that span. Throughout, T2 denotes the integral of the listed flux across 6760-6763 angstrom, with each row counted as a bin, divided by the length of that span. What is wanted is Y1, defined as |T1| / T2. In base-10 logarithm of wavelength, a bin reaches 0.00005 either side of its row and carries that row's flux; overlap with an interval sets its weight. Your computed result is 0.339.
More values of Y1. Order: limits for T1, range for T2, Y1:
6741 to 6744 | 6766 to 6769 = 0.301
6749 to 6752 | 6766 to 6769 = 0.359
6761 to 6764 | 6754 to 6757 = 0.299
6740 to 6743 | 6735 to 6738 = 0.323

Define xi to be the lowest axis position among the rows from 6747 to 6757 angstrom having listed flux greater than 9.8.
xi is 6749.71 angstrom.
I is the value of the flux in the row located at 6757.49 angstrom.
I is 11.42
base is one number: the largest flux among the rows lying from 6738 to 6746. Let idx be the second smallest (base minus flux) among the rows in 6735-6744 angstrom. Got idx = 1.1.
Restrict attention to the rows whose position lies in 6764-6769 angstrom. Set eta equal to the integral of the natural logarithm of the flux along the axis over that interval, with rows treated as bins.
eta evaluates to 11.6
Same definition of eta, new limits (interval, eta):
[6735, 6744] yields 20.4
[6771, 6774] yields 7.0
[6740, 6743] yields 6.8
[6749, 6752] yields 7.7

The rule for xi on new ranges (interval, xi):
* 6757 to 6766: 6757.49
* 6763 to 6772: 6765.27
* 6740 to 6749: 6746.60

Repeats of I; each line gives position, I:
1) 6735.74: 9.771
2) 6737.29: 9.319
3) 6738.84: 10.85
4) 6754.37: 10.84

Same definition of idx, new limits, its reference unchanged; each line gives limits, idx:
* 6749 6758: -0.9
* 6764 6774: -0.2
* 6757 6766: 0.1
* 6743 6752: -0.9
